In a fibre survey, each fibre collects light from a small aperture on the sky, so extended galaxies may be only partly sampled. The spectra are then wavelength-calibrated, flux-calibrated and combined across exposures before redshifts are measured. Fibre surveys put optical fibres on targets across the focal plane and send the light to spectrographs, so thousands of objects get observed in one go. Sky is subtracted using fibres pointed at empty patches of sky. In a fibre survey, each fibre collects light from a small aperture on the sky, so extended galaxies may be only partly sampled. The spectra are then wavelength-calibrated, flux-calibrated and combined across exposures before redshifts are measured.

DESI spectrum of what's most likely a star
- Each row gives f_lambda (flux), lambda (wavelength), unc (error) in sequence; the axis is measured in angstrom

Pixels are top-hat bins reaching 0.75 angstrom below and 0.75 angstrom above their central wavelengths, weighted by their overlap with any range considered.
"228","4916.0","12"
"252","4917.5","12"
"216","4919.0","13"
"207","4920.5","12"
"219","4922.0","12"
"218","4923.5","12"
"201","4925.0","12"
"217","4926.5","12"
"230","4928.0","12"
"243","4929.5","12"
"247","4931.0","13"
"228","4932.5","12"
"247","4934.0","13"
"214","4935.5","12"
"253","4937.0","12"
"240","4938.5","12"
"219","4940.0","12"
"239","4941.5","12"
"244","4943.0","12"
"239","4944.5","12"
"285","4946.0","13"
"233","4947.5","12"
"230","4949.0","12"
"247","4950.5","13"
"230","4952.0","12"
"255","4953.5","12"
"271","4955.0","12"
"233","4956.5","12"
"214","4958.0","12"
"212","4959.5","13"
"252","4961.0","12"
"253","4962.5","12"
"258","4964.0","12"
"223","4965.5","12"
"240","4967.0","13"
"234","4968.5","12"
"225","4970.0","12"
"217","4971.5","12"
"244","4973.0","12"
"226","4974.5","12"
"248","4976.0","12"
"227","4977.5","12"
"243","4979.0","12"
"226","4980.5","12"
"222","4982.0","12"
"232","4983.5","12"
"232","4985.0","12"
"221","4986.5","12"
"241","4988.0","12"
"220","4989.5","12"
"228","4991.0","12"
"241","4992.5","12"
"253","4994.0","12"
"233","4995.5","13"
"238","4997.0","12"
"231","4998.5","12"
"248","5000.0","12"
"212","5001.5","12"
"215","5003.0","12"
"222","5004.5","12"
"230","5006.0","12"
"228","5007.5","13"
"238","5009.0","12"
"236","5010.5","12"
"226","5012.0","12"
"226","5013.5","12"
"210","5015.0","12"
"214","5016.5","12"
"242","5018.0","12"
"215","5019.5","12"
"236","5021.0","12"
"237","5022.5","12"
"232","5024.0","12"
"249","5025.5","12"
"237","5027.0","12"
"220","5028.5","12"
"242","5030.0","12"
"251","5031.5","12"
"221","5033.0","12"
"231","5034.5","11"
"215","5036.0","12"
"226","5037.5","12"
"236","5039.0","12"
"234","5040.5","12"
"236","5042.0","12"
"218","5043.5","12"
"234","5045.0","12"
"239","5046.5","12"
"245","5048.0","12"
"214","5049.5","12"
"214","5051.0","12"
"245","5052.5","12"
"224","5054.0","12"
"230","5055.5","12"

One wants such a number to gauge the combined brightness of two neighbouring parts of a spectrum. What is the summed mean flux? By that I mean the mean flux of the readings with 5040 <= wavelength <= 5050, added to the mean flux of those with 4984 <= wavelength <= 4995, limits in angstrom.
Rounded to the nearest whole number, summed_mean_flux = 465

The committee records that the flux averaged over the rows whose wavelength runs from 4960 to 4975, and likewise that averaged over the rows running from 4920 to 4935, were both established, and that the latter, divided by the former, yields 0.95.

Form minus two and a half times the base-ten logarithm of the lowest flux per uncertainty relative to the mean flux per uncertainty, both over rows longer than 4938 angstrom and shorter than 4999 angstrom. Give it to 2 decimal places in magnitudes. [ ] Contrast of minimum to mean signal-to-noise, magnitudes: 0.20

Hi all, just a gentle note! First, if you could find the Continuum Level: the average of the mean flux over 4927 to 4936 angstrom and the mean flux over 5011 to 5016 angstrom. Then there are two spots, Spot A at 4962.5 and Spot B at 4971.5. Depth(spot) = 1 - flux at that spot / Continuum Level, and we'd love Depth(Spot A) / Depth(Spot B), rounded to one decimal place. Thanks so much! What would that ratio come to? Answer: -2.3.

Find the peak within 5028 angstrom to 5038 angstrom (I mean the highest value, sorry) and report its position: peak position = 5031.5 angstrom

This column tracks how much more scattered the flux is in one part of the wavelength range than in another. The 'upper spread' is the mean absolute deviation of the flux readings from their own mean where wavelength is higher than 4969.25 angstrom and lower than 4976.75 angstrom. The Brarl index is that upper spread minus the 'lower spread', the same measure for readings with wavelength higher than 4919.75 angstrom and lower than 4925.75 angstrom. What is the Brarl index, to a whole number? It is 4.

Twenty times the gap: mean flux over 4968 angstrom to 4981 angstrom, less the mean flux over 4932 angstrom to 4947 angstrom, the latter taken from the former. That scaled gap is -172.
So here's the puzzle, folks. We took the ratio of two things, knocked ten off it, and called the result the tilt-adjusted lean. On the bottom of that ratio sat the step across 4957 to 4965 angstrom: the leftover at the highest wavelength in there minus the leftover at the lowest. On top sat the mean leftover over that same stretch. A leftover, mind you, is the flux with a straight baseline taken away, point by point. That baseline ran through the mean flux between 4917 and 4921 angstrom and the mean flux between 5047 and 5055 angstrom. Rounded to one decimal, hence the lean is -9.7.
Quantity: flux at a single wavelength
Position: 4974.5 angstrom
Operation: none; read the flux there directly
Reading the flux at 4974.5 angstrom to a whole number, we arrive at 226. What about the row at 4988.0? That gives 241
